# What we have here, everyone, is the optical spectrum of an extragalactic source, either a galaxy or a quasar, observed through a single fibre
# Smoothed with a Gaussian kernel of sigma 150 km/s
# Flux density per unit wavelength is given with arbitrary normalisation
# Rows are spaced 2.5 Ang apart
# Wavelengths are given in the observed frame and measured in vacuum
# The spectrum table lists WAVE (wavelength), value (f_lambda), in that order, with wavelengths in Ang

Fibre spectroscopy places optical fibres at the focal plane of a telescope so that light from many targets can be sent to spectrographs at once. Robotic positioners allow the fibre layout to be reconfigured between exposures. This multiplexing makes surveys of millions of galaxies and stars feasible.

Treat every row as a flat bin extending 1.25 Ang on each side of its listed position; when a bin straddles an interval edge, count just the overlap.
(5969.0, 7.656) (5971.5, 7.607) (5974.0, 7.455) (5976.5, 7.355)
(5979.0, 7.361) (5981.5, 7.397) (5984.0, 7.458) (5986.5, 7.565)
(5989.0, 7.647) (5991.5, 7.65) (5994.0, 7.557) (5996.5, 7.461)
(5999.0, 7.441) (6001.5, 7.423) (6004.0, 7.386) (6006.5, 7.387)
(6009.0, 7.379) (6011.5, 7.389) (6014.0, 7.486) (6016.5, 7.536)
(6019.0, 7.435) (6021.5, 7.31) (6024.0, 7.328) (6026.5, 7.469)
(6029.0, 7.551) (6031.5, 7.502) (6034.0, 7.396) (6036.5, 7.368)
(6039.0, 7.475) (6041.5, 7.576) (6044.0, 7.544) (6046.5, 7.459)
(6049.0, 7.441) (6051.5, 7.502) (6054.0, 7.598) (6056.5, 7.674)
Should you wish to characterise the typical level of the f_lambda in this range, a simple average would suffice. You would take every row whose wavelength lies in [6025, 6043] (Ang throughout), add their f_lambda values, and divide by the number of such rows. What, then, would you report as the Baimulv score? 7.48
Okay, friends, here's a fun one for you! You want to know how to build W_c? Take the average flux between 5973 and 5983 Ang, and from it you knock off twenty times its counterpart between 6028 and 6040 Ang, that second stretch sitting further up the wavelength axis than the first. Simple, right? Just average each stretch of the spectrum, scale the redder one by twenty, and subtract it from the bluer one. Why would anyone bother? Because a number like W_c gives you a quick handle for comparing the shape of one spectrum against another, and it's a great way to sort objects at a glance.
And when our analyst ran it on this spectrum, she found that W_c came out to -142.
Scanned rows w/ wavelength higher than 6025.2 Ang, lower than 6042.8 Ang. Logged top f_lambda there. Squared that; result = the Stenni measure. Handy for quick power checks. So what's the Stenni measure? 57.4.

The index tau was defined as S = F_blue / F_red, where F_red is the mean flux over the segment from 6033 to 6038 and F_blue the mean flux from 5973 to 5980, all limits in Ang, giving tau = 1.00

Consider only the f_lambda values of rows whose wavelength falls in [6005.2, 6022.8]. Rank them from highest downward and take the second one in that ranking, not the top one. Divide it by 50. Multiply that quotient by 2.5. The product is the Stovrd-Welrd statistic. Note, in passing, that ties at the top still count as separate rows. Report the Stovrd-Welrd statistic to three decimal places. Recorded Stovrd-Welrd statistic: 0.374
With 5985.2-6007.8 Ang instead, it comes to 0.382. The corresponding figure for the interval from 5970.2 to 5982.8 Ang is 0.373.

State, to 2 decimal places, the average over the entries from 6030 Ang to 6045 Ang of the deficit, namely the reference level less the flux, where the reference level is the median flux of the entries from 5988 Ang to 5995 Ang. 0.17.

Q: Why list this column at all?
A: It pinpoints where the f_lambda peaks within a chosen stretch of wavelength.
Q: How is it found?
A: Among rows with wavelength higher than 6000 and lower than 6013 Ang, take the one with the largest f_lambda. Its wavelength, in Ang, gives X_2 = 6001.5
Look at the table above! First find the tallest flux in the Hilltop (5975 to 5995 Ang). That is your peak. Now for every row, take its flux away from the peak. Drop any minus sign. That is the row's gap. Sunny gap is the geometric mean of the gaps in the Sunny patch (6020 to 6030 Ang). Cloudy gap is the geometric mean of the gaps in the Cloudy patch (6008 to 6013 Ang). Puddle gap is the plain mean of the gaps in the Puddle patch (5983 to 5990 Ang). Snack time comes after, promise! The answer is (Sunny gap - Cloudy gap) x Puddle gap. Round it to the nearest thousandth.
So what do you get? -0.005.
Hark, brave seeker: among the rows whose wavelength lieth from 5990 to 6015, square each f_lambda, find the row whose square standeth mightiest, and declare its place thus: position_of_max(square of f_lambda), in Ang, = 5991.5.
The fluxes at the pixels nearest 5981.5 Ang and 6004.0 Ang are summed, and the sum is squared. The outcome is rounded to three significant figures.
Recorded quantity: 219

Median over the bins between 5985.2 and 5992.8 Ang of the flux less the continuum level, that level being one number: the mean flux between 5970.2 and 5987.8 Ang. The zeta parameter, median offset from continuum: 0.19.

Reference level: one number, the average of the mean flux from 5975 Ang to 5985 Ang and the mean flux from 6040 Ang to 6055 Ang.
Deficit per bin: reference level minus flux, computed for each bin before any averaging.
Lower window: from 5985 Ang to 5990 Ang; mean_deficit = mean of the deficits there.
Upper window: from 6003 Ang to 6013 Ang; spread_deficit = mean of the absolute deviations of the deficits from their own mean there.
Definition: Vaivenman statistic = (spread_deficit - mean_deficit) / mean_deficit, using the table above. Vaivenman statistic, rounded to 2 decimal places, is -1.02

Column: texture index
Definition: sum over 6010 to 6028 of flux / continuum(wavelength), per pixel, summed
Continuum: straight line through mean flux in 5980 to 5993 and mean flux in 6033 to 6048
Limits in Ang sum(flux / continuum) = 6.93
